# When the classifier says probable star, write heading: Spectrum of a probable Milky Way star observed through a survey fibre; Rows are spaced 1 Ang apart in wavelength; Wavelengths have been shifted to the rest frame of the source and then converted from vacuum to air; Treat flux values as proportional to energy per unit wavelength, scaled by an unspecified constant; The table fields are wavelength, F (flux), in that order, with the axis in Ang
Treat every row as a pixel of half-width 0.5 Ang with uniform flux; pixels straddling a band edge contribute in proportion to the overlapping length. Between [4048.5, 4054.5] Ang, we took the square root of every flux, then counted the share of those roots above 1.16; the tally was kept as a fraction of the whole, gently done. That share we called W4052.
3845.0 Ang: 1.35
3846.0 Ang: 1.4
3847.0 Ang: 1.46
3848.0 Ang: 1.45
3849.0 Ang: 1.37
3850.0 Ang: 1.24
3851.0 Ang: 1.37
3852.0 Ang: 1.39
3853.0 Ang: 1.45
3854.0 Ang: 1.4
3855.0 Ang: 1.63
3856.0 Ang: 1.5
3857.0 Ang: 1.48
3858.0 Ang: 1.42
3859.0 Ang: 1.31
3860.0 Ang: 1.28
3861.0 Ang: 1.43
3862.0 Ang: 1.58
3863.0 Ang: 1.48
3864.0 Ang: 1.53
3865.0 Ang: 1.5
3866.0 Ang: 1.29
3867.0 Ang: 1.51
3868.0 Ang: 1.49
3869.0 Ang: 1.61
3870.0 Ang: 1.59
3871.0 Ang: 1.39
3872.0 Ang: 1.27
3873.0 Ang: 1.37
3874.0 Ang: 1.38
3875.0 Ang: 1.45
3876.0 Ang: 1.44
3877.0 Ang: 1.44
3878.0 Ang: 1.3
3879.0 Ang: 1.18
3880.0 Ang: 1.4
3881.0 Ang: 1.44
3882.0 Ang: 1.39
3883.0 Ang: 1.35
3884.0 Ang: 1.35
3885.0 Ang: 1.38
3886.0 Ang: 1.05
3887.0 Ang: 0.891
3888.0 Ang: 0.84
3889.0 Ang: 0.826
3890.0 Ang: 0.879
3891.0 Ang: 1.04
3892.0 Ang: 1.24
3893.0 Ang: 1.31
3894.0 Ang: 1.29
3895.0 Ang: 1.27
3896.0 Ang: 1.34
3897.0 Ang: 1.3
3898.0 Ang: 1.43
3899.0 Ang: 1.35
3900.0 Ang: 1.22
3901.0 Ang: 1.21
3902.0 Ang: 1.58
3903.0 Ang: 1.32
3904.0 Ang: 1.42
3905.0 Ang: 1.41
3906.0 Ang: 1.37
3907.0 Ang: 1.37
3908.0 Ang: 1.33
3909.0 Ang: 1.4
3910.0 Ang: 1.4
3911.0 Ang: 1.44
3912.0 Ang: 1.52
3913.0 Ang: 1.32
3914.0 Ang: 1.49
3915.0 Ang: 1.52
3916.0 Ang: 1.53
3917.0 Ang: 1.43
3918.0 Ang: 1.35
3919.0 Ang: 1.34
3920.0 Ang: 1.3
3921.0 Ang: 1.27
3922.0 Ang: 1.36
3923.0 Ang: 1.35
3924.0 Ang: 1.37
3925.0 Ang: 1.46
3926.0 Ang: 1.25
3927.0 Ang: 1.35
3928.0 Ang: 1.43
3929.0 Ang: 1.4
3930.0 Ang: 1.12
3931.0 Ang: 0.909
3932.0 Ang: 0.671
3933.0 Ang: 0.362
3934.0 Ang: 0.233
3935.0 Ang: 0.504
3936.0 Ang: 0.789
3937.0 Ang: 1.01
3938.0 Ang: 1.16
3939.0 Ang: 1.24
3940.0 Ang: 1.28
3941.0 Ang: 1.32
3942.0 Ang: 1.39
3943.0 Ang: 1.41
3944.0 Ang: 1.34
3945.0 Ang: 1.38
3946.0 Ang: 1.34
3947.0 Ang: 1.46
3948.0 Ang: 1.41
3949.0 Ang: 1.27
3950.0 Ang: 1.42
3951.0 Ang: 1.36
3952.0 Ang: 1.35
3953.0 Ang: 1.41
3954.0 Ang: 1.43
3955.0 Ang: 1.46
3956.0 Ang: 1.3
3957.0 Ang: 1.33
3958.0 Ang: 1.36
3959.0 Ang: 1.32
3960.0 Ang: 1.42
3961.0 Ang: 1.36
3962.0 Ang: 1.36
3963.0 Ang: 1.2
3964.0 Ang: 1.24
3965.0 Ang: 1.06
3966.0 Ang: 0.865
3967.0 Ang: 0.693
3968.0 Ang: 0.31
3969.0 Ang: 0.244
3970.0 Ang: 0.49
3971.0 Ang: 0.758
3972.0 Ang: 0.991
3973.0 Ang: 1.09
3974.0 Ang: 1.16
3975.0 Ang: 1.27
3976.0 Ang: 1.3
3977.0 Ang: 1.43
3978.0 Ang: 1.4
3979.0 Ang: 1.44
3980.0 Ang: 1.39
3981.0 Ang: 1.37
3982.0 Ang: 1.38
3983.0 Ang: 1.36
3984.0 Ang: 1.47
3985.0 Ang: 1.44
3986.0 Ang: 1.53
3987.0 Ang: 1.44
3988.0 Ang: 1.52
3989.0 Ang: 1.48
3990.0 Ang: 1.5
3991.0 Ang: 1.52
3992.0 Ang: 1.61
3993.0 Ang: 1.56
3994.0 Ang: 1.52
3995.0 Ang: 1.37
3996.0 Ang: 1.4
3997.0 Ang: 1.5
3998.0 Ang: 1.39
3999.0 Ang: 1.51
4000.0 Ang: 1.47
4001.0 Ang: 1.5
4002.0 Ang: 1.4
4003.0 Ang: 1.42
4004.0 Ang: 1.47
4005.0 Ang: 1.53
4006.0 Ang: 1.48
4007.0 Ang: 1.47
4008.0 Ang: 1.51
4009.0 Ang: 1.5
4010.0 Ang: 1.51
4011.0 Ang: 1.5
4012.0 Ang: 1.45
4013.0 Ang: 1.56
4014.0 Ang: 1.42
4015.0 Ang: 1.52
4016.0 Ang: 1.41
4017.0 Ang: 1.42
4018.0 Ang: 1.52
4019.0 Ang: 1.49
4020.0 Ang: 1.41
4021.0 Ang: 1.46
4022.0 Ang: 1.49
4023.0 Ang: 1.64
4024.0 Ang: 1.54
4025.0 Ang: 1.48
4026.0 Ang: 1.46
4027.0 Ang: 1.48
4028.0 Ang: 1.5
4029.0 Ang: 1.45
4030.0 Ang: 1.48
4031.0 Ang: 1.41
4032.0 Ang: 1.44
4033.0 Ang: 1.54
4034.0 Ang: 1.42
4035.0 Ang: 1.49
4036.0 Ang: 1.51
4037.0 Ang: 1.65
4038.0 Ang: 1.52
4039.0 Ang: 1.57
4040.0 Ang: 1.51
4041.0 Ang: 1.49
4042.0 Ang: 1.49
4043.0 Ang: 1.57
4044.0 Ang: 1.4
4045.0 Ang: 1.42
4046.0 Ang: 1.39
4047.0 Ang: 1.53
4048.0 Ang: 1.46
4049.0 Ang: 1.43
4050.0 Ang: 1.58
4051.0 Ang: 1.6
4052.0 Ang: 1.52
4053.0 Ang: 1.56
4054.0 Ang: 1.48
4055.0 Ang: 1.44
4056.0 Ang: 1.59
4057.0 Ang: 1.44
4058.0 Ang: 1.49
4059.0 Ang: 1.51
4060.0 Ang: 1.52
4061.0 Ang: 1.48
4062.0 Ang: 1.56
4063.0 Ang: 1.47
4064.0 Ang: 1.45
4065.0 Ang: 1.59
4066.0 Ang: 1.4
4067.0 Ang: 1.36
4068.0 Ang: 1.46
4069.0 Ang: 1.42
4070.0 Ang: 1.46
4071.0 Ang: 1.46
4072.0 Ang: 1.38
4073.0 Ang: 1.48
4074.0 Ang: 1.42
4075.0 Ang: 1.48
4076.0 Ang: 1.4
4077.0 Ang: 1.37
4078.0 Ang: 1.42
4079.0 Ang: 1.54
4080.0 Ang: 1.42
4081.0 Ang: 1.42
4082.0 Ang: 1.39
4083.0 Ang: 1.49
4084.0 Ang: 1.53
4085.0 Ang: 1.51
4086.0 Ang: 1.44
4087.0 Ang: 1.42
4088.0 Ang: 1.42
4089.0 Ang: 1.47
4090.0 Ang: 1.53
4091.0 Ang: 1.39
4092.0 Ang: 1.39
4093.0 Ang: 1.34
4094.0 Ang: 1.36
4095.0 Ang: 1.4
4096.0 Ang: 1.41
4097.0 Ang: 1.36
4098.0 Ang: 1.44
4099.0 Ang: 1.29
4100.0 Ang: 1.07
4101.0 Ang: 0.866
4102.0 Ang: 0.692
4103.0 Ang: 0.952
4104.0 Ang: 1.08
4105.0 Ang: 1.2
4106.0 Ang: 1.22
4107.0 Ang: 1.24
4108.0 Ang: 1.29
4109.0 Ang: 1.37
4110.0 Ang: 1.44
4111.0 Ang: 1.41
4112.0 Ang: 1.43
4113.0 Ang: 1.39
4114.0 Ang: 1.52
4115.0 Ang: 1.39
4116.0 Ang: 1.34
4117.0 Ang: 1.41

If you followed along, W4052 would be 1.00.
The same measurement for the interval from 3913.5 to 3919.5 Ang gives 0.83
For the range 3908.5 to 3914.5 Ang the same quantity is 0.83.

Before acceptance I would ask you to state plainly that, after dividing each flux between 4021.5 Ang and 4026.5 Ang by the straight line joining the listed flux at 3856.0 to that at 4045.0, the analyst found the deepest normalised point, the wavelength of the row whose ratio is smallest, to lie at 4026.0 Ang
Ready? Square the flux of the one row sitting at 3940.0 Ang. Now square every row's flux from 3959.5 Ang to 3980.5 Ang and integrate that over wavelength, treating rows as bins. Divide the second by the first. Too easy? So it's 16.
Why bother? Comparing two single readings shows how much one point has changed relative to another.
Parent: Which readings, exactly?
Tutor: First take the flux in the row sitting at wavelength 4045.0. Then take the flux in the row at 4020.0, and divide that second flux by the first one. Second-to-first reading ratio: 0.99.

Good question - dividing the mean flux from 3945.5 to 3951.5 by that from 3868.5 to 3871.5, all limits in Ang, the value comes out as 0.90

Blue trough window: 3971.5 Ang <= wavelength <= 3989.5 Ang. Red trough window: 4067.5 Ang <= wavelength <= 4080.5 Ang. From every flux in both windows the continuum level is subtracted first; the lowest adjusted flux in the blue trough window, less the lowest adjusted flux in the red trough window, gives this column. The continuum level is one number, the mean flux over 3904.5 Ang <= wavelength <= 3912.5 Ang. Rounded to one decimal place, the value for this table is -0.4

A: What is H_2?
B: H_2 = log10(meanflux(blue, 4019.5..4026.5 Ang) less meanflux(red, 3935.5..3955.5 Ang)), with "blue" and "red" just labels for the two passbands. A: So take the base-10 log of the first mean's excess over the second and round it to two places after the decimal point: -0.73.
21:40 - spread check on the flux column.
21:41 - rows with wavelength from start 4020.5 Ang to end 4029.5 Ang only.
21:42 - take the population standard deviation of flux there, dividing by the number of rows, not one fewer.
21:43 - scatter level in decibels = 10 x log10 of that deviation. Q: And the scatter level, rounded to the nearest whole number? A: -13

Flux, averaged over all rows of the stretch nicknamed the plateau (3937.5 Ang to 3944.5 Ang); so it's 1.31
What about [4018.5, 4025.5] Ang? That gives 1.50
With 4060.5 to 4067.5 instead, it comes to 1.47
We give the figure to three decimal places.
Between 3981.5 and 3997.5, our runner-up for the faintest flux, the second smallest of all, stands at 1.370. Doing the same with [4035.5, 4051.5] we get 1.400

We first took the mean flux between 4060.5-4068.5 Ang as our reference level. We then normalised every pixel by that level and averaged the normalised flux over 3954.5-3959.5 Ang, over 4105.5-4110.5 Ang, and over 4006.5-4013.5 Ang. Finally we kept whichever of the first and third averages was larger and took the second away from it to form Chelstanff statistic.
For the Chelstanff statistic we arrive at 0.13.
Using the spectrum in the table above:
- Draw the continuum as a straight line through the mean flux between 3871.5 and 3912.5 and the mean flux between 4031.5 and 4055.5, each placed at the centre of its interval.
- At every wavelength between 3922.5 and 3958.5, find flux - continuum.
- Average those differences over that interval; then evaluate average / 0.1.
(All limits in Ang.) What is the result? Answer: -1.5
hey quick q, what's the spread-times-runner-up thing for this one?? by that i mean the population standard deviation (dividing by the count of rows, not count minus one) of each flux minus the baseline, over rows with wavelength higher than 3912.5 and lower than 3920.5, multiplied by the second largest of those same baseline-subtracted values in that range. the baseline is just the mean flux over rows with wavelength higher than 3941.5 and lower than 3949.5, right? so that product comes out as 0.013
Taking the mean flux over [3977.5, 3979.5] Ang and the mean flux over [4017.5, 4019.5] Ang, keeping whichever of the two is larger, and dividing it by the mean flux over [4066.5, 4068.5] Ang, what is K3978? 1.07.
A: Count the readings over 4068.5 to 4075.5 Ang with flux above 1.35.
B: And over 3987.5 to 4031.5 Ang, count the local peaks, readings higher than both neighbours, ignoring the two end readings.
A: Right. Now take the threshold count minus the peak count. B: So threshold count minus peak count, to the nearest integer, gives -6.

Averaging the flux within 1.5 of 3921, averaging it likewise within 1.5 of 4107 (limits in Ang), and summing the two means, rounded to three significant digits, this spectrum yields 2.56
